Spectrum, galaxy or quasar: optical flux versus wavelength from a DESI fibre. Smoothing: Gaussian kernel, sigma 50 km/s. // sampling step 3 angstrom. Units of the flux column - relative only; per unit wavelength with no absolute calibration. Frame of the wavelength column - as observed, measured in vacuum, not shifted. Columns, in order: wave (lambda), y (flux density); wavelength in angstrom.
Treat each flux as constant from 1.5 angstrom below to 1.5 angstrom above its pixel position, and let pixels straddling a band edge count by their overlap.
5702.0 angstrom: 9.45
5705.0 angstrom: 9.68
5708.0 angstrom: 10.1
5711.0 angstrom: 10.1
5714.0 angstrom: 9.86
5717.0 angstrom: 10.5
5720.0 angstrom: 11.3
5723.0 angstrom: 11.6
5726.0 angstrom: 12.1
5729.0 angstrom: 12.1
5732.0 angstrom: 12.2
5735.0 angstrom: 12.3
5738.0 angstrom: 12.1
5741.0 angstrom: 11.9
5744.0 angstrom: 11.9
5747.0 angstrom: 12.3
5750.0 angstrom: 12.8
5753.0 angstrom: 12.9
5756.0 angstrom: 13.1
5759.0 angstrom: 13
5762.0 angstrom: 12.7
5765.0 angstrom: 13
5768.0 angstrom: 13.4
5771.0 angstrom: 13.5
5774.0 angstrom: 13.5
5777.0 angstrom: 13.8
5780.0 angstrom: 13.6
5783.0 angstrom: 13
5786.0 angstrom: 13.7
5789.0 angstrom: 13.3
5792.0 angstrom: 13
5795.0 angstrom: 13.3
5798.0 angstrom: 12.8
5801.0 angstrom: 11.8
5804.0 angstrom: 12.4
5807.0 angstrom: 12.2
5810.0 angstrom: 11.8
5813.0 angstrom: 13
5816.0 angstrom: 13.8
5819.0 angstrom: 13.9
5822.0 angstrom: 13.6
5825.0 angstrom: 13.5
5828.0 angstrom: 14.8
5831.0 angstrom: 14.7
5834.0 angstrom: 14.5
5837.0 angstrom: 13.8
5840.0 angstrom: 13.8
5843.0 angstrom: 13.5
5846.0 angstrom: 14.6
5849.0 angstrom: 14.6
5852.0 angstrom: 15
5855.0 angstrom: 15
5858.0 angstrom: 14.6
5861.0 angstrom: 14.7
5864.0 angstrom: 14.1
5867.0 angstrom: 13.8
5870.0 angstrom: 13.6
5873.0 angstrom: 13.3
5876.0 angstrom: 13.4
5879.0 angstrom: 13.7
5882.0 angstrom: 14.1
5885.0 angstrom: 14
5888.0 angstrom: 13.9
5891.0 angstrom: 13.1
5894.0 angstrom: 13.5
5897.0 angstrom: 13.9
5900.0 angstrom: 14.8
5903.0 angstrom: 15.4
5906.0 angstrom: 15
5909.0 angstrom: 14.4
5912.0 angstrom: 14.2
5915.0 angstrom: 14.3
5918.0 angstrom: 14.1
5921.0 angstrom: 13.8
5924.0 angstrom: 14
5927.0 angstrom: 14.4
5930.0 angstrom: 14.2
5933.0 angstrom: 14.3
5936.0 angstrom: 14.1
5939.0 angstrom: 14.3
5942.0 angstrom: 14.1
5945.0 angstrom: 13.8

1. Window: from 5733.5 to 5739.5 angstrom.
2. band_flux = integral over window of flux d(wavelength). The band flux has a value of 73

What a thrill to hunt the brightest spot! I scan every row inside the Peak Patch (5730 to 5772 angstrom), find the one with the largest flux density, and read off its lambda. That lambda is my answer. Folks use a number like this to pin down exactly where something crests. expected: 5771.0 angstrom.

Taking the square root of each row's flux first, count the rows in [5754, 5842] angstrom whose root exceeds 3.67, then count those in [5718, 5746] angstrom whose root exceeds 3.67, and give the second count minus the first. -14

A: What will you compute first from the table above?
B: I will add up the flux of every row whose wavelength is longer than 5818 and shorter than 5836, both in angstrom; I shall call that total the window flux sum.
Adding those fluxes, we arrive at 85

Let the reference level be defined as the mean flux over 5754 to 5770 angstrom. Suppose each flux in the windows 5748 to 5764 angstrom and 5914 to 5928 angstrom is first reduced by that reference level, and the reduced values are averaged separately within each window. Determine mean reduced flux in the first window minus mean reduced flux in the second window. -1.2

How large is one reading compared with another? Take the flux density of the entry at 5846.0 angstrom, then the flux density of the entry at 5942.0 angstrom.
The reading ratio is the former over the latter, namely 1.04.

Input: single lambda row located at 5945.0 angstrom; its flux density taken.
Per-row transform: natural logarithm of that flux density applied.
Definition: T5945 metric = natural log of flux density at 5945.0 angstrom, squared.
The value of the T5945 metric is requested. 6.9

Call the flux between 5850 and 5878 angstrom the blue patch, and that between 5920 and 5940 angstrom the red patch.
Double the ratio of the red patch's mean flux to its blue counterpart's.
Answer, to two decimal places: 2.00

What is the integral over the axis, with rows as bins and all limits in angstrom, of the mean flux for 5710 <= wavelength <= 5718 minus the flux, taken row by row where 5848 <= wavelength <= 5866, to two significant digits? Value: -81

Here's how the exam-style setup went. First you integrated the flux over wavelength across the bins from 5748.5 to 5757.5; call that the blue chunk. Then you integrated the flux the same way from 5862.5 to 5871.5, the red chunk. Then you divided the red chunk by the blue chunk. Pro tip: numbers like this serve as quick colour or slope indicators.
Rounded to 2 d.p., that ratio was 1.07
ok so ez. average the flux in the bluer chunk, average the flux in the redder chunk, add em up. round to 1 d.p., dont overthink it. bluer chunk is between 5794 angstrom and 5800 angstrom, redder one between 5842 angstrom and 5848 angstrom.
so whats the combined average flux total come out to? 27.1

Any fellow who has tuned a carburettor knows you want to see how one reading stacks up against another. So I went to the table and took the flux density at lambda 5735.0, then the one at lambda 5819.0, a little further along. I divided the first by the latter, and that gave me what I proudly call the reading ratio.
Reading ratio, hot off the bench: 0.88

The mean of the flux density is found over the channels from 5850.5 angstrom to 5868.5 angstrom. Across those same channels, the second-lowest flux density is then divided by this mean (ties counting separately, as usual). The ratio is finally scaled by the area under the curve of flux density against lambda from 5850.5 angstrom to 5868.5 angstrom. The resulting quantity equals 254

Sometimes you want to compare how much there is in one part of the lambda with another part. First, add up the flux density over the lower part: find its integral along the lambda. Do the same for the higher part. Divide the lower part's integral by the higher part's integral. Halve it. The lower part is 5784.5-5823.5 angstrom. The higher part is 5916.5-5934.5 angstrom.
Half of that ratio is 1.0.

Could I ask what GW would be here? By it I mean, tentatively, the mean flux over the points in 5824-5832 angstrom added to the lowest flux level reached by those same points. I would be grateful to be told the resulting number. 28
